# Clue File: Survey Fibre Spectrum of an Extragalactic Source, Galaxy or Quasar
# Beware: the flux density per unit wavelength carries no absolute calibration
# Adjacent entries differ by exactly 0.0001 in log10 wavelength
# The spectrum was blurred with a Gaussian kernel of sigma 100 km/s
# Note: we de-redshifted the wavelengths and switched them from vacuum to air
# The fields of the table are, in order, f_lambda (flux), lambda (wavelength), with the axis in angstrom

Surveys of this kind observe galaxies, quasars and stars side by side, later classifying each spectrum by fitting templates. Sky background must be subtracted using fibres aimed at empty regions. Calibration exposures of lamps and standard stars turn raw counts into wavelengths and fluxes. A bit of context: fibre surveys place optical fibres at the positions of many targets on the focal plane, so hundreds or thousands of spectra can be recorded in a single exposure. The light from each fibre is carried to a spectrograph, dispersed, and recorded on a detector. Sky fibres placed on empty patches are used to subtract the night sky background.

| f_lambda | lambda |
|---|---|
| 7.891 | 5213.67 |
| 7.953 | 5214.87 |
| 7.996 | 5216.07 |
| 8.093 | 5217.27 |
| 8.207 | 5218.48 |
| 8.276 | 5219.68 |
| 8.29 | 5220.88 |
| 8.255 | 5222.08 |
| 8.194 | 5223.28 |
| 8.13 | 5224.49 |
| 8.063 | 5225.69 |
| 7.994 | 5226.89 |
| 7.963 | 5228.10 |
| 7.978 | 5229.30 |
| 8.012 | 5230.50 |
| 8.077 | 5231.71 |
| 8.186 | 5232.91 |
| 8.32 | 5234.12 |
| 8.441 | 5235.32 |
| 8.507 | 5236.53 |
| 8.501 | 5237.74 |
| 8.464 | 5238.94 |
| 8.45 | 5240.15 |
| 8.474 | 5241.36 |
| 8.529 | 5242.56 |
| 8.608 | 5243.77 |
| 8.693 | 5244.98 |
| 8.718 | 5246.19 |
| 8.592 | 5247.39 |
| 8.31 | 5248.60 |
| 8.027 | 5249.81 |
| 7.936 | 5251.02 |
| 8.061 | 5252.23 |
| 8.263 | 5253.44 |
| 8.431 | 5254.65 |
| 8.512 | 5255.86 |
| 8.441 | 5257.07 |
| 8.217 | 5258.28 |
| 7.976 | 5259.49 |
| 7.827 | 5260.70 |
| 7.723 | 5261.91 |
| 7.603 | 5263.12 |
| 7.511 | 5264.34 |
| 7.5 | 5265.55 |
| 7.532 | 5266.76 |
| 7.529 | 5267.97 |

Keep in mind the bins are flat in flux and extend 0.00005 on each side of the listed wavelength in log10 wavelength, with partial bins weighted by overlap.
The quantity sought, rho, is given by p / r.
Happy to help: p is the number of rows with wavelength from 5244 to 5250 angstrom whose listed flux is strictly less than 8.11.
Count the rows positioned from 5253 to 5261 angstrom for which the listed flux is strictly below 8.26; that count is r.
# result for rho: 0.33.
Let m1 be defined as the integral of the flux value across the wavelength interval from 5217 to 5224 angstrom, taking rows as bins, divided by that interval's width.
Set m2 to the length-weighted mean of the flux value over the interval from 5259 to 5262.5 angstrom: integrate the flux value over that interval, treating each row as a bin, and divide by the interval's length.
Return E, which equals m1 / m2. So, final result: 1.05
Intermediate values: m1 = 8.22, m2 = 7.84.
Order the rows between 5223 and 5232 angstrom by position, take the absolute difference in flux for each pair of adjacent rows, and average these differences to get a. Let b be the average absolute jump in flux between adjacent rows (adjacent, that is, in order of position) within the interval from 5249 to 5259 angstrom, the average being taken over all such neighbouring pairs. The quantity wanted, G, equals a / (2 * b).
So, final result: 0.2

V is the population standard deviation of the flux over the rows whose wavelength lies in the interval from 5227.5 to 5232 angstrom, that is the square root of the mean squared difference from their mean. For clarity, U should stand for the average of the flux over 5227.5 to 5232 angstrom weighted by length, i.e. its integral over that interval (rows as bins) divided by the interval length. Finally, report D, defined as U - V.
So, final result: 7.96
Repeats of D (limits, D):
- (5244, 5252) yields 8.06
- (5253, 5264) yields 7.77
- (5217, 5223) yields 8.16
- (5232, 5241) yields 8.29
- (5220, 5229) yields 8.01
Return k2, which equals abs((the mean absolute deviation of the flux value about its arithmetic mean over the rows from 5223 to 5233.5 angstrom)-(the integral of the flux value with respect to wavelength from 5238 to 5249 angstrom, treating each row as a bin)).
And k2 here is 93.9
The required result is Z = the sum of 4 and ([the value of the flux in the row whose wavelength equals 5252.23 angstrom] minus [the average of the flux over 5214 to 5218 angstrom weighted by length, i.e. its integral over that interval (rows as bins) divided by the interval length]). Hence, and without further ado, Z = 4.06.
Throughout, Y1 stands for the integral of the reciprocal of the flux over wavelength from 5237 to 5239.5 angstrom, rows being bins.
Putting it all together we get 0.295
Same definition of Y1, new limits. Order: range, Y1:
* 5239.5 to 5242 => 0.295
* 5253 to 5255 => 0.240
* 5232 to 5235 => 0.364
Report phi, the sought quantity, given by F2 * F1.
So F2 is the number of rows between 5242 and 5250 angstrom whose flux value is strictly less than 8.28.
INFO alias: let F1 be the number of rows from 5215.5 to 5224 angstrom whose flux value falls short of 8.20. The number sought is 3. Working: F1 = 3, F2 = 1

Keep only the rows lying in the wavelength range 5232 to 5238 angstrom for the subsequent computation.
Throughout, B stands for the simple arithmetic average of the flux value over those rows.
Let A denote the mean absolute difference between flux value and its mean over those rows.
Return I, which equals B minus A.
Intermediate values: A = 0.110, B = 8.4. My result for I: 8.3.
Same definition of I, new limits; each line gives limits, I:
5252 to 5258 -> 8.2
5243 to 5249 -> 8.5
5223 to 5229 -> 8.0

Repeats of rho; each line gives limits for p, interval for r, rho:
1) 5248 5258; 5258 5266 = 0.43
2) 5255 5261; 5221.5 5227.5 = 0.40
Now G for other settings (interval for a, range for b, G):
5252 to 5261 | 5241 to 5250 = 0.6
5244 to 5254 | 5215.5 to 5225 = 1.2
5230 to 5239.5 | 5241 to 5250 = 0.3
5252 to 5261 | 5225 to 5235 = 1.2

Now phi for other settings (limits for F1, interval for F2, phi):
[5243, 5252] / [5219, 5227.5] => 12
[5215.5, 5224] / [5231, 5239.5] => 6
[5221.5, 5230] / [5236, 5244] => 0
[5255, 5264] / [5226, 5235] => 24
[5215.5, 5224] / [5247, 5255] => 12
